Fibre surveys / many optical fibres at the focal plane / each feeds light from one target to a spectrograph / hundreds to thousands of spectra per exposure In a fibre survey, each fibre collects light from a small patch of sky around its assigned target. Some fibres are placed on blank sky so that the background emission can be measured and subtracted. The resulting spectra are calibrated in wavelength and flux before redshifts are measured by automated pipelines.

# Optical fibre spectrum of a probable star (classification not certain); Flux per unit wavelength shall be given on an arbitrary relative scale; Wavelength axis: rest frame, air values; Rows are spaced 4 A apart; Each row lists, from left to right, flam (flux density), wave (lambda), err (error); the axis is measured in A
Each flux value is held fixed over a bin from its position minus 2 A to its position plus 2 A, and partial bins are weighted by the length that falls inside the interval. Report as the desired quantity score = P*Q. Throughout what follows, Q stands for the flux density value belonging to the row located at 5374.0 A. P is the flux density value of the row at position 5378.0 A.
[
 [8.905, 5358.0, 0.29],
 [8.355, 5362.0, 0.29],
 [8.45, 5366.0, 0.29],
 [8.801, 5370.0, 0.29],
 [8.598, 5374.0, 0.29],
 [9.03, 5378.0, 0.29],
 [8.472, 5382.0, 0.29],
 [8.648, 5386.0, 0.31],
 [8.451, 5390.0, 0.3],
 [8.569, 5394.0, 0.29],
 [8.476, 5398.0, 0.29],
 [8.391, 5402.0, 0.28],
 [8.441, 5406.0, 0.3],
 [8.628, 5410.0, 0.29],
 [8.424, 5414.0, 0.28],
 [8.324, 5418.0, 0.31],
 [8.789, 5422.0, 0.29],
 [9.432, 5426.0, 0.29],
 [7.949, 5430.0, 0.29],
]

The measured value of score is 77.6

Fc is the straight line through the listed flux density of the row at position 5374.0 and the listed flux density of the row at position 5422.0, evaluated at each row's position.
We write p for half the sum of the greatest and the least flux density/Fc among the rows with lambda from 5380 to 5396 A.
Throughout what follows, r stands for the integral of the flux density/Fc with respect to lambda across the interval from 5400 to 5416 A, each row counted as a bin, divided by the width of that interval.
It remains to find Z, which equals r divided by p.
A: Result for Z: 0.982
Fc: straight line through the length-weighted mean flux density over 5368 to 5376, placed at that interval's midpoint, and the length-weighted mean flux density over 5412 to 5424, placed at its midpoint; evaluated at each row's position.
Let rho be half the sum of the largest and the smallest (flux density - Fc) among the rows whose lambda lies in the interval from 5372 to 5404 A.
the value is 0.08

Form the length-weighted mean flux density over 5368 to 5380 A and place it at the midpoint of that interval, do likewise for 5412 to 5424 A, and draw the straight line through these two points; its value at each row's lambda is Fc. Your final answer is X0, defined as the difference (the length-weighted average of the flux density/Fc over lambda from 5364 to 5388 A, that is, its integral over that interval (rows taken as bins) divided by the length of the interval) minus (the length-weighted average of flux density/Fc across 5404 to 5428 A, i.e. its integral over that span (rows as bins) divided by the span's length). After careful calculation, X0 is -0.032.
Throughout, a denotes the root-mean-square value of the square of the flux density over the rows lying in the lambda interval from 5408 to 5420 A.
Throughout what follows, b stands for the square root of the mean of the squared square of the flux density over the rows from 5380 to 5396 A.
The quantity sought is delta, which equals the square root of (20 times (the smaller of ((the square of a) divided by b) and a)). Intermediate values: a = 71.6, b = 72.9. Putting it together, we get 37.5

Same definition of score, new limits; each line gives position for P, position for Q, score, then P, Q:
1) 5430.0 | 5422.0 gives 69.9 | 7.949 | 8.789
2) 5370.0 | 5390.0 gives 74.4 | 8.801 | 8.451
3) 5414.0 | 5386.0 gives 72.9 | 8.424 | 8.648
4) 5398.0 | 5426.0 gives 79.9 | 8.476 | 9.432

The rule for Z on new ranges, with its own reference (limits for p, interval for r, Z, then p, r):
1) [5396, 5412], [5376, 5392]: 1.027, 0.98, 1.00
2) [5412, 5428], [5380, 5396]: 0.977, 1.01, 0.99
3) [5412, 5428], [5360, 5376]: 0.987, 1.01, 1.00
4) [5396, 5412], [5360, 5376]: 1.023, 0.98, 1.00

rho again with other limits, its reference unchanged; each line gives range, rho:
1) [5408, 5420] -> -0.05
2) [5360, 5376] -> -0.15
